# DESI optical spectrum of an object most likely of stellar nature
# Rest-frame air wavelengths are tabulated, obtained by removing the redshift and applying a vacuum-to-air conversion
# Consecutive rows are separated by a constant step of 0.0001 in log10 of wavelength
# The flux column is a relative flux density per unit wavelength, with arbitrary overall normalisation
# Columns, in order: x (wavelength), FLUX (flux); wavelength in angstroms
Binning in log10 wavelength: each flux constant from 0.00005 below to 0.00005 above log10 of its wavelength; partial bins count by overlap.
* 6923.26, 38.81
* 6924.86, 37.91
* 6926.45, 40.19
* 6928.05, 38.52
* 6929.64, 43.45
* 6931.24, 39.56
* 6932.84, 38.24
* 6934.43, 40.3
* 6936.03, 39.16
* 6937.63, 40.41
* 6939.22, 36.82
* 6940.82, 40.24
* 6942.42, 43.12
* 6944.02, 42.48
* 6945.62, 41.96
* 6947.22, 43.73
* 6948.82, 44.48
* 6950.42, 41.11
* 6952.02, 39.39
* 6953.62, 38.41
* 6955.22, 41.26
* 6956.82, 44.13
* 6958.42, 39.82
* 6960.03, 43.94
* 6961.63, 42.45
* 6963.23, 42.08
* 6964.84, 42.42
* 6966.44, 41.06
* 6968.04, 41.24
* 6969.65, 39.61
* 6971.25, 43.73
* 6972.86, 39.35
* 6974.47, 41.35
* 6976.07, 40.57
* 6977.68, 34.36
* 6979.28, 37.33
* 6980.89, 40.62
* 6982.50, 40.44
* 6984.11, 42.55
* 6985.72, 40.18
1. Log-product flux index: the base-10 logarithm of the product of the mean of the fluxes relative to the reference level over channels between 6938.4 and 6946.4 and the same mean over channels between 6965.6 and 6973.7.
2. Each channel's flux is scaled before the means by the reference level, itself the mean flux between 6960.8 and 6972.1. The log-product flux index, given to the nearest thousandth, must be -0.018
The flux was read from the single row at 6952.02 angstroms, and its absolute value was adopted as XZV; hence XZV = 39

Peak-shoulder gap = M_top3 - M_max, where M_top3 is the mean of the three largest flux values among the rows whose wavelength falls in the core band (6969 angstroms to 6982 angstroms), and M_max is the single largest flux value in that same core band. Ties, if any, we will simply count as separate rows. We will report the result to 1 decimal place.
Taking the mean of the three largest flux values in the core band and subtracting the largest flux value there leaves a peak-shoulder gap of -1.8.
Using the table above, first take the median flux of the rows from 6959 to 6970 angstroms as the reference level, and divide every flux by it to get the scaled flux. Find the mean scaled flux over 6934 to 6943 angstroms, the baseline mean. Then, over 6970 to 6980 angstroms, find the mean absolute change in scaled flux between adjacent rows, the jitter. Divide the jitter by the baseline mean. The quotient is 0.082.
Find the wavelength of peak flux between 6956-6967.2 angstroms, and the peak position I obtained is 6956.82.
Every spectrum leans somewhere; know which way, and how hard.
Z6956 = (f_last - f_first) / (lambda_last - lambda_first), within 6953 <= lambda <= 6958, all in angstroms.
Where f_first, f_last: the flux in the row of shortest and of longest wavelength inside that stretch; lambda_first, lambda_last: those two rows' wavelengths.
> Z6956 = 1.8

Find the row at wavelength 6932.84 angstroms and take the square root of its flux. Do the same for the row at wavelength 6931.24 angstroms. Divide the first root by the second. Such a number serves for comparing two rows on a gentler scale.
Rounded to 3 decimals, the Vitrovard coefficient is 0.983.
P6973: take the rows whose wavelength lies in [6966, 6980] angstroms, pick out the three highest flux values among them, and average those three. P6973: 42.1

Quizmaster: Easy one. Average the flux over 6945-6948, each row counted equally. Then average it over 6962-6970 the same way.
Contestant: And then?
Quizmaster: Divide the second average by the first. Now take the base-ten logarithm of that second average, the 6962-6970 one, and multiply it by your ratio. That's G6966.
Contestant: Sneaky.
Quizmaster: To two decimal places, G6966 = 1.56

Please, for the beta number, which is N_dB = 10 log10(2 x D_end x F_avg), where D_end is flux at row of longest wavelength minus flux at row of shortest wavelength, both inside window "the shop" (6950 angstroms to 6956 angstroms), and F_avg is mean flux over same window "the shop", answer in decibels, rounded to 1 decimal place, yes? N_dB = 10.8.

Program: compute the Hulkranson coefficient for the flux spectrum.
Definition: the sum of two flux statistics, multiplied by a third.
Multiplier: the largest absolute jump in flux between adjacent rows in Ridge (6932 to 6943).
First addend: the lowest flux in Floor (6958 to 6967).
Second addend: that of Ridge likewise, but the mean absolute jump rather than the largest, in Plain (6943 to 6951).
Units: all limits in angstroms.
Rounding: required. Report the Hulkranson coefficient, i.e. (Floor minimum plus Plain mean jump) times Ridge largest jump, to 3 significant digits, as 149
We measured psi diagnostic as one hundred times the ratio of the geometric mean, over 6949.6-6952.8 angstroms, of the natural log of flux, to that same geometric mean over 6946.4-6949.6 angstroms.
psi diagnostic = 98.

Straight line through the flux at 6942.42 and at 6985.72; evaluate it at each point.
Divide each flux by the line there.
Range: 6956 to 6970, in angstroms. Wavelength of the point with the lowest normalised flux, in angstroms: 6958.42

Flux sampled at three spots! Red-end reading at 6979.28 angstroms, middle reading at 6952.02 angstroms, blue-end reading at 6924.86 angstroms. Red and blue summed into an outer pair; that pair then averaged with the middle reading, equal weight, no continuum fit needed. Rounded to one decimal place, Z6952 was 57.3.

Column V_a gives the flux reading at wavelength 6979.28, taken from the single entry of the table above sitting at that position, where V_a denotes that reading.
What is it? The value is 37.33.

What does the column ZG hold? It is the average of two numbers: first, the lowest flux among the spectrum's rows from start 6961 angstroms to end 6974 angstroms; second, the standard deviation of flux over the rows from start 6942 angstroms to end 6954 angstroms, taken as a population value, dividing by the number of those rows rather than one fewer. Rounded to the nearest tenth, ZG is 20.7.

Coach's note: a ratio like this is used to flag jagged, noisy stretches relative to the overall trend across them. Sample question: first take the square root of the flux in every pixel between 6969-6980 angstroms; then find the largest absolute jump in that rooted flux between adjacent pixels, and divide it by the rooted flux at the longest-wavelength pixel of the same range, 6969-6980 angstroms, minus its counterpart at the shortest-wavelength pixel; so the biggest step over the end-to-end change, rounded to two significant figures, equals -2.8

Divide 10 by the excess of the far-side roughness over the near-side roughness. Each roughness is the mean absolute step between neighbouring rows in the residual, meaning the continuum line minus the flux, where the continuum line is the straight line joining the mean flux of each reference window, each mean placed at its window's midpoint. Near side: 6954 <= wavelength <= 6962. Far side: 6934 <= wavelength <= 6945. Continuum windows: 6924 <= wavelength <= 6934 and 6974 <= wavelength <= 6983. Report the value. -9.6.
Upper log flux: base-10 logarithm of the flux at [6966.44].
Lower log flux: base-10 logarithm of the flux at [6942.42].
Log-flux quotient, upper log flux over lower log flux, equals 0.99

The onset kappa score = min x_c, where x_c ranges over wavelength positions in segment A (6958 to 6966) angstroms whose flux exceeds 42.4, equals 6960.03 angstroms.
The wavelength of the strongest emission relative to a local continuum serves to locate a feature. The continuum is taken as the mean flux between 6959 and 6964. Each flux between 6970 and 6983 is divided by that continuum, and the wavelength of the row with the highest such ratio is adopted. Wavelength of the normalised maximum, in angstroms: 6971.25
